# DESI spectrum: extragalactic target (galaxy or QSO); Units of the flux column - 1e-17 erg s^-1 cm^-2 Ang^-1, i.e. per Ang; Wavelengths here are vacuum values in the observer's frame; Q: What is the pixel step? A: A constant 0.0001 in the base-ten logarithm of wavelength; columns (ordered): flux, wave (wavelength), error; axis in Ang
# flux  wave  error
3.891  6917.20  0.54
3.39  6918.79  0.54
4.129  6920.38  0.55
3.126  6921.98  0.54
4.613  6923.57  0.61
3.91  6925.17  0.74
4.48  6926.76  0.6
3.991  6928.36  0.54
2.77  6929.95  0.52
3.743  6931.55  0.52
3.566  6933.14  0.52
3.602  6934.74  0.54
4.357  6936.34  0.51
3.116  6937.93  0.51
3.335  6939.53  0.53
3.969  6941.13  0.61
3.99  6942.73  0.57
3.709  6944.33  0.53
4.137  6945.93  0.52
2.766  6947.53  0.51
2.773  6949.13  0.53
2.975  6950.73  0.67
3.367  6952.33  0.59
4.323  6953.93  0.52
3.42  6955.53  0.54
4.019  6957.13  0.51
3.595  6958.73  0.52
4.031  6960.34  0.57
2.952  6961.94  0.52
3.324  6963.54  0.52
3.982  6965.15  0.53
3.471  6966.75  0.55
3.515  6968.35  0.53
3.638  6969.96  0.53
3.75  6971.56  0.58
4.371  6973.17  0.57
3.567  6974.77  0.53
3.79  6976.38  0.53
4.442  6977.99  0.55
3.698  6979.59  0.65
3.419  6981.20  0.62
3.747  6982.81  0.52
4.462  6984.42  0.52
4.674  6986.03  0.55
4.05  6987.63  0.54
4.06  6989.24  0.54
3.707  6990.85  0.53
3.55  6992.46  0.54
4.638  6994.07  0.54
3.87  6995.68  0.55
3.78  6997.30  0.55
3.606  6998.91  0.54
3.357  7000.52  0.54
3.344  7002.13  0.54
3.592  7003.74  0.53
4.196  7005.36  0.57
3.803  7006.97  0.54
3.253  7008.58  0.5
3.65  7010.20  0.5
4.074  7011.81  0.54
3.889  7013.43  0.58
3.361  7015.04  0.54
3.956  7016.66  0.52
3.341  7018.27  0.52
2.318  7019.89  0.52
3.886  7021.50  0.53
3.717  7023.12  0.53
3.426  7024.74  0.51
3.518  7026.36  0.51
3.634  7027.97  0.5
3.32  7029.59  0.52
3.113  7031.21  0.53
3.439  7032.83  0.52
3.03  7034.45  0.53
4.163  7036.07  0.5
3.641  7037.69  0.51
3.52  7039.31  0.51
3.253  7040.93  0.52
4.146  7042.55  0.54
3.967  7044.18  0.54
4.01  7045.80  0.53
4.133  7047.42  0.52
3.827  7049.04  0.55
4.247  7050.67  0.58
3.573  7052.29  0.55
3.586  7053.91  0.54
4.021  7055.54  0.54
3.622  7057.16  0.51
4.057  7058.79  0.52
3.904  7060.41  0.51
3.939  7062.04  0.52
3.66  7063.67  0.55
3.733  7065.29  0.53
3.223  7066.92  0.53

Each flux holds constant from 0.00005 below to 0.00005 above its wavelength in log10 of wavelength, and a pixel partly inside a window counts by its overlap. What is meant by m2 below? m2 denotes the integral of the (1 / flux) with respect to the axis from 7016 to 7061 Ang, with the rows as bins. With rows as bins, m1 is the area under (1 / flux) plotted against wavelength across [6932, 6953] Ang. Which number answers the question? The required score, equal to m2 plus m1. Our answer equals 18.6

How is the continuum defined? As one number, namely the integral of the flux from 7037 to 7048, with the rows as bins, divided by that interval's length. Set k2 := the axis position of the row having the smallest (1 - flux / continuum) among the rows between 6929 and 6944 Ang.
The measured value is 6936.34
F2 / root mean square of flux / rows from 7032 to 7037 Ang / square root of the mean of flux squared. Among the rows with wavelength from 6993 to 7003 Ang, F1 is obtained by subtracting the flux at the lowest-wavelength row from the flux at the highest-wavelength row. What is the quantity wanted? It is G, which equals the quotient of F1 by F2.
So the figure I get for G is -0.36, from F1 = -1.3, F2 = 3.57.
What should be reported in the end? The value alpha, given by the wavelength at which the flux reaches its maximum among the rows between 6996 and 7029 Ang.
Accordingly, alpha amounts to 7005.36 Ang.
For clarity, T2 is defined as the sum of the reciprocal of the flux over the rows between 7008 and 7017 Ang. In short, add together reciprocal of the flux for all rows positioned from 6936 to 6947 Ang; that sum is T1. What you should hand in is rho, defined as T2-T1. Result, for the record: -0.2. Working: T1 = 1.9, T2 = 1.63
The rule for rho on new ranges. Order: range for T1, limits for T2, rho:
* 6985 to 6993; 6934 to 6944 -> 0.4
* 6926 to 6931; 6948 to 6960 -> 1.2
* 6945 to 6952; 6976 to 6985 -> 0.2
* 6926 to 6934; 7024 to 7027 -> -0.8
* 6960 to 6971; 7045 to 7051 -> -1.0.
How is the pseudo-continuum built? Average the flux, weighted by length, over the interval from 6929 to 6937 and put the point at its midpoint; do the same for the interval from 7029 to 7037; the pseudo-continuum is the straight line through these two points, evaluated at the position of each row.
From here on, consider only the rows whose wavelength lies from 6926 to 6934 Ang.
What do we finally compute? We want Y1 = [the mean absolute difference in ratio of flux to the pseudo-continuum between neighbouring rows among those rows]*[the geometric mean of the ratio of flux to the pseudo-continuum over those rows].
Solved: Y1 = 0.20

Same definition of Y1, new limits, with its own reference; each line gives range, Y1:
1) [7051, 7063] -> 0.08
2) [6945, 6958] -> 0.17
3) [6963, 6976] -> 0.12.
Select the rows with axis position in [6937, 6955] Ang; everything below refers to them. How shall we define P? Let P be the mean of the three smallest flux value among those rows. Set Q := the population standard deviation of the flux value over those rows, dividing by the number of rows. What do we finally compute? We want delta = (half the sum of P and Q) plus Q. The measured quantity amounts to 2.22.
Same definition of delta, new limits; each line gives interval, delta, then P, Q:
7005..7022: 2.24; 2.97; 0.50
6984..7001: 2.39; 3.50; 0.43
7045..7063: 2.12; 3.59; 0.22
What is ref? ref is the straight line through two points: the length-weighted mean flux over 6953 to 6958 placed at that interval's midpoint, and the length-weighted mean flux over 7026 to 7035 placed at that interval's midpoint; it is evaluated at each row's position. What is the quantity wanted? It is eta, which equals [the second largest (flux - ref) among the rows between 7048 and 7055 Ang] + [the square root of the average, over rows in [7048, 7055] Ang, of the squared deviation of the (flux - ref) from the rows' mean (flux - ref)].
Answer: 0.9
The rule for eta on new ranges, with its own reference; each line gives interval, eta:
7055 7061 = 1.0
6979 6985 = 0.4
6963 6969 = 0.0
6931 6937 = 0.0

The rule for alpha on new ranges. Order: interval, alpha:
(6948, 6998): 6986.03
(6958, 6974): 6973.17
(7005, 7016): 7005.36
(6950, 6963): 6953.93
